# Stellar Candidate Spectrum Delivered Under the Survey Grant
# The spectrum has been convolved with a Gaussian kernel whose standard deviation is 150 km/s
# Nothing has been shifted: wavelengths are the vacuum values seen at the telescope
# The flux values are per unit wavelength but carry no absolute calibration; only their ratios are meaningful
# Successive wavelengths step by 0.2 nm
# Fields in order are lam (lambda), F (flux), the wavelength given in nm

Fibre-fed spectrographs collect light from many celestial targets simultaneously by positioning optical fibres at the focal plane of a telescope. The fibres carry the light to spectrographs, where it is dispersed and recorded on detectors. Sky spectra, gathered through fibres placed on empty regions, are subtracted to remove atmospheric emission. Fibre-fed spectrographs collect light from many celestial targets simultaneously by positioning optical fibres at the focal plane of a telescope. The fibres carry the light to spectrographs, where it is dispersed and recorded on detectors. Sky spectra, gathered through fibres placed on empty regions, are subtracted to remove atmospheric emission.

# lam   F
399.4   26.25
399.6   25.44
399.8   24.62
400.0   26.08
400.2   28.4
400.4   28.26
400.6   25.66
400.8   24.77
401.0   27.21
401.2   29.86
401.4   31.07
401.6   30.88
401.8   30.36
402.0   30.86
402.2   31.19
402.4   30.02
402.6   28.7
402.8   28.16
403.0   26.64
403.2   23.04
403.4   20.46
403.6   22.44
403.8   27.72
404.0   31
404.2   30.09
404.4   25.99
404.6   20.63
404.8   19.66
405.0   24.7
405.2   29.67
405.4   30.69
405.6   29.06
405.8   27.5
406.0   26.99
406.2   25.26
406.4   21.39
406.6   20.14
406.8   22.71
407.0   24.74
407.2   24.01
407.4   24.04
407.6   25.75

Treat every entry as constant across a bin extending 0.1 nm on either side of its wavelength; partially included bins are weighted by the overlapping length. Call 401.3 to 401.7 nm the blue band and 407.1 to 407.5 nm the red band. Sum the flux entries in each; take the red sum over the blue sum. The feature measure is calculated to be 0.78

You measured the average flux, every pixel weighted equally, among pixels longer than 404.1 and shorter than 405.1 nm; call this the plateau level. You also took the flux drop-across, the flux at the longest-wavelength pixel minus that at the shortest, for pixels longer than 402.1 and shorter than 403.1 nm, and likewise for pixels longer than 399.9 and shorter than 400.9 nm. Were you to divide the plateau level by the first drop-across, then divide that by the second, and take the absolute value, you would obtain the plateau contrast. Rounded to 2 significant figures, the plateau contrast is 4.1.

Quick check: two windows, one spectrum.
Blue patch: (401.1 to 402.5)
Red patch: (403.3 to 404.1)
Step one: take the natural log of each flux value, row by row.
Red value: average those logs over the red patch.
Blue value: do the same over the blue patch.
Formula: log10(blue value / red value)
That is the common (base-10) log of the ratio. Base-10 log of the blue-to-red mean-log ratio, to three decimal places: 0.026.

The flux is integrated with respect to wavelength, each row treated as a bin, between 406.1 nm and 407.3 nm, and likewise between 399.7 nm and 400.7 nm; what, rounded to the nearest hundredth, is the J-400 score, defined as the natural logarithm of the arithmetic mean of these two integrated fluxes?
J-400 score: 3.30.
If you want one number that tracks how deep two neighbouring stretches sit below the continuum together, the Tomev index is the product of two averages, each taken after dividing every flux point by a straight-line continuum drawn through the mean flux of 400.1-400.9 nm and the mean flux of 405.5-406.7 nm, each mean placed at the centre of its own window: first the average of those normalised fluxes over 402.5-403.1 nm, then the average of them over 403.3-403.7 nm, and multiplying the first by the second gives 0.89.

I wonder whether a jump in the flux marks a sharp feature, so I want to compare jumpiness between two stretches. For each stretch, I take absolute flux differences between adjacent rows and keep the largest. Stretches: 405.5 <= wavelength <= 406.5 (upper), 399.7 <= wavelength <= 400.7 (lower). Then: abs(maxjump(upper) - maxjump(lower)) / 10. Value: 0.13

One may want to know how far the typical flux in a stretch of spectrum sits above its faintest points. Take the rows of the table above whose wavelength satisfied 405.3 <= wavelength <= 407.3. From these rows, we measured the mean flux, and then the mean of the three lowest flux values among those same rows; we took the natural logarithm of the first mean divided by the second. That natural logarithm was 0.16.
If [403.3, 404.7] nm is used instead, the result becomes 0.18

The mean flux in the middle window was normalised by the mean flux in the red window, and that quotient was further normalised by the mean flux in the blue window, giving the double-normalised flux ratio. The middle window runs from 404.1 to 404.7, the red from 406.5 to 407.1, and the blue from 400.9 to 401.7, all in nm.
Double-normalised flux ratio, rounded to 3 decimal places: 0.038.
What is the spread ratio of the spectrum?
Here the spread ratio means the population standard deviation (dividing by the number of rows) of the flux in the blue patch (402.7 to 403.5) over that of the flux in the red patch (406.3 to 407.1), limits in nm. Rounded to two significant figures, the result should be 1.8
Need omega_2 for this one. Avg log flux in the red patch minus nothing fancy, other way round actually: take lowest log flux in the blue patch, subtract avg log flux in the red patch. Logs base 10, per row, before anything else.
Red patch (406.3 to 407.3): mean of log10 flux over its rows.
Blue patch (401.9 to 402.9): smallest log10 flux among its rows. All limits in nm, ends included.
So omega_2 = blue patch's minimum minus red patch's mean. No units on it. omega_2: 0.10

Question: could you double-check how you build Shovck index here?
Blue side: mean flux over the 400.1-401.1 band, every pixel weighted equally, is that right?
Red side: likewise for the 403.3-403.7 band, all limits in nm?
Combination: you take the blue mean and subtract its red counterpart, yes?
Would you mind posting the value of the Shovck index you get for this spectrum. 5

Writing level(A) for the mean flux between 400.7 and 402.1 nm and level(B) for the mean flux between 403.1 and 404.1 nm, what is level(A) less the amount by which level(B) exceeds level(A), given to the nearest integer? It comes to 34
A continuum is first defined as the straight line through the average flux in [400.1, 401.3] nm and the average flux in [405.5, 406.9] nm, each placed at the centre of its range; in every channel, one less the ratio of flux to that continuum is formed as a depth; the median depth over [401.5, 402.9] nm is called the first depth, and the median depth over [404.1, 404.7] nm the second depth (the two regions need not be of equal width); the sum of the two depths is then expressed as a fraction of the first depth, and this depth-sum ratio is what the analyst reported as 1.12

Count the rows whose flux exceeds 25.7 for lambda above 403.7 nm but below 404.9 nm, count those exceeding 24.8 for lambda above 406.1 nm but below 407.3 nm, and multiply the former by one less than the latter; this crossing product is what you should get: 0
